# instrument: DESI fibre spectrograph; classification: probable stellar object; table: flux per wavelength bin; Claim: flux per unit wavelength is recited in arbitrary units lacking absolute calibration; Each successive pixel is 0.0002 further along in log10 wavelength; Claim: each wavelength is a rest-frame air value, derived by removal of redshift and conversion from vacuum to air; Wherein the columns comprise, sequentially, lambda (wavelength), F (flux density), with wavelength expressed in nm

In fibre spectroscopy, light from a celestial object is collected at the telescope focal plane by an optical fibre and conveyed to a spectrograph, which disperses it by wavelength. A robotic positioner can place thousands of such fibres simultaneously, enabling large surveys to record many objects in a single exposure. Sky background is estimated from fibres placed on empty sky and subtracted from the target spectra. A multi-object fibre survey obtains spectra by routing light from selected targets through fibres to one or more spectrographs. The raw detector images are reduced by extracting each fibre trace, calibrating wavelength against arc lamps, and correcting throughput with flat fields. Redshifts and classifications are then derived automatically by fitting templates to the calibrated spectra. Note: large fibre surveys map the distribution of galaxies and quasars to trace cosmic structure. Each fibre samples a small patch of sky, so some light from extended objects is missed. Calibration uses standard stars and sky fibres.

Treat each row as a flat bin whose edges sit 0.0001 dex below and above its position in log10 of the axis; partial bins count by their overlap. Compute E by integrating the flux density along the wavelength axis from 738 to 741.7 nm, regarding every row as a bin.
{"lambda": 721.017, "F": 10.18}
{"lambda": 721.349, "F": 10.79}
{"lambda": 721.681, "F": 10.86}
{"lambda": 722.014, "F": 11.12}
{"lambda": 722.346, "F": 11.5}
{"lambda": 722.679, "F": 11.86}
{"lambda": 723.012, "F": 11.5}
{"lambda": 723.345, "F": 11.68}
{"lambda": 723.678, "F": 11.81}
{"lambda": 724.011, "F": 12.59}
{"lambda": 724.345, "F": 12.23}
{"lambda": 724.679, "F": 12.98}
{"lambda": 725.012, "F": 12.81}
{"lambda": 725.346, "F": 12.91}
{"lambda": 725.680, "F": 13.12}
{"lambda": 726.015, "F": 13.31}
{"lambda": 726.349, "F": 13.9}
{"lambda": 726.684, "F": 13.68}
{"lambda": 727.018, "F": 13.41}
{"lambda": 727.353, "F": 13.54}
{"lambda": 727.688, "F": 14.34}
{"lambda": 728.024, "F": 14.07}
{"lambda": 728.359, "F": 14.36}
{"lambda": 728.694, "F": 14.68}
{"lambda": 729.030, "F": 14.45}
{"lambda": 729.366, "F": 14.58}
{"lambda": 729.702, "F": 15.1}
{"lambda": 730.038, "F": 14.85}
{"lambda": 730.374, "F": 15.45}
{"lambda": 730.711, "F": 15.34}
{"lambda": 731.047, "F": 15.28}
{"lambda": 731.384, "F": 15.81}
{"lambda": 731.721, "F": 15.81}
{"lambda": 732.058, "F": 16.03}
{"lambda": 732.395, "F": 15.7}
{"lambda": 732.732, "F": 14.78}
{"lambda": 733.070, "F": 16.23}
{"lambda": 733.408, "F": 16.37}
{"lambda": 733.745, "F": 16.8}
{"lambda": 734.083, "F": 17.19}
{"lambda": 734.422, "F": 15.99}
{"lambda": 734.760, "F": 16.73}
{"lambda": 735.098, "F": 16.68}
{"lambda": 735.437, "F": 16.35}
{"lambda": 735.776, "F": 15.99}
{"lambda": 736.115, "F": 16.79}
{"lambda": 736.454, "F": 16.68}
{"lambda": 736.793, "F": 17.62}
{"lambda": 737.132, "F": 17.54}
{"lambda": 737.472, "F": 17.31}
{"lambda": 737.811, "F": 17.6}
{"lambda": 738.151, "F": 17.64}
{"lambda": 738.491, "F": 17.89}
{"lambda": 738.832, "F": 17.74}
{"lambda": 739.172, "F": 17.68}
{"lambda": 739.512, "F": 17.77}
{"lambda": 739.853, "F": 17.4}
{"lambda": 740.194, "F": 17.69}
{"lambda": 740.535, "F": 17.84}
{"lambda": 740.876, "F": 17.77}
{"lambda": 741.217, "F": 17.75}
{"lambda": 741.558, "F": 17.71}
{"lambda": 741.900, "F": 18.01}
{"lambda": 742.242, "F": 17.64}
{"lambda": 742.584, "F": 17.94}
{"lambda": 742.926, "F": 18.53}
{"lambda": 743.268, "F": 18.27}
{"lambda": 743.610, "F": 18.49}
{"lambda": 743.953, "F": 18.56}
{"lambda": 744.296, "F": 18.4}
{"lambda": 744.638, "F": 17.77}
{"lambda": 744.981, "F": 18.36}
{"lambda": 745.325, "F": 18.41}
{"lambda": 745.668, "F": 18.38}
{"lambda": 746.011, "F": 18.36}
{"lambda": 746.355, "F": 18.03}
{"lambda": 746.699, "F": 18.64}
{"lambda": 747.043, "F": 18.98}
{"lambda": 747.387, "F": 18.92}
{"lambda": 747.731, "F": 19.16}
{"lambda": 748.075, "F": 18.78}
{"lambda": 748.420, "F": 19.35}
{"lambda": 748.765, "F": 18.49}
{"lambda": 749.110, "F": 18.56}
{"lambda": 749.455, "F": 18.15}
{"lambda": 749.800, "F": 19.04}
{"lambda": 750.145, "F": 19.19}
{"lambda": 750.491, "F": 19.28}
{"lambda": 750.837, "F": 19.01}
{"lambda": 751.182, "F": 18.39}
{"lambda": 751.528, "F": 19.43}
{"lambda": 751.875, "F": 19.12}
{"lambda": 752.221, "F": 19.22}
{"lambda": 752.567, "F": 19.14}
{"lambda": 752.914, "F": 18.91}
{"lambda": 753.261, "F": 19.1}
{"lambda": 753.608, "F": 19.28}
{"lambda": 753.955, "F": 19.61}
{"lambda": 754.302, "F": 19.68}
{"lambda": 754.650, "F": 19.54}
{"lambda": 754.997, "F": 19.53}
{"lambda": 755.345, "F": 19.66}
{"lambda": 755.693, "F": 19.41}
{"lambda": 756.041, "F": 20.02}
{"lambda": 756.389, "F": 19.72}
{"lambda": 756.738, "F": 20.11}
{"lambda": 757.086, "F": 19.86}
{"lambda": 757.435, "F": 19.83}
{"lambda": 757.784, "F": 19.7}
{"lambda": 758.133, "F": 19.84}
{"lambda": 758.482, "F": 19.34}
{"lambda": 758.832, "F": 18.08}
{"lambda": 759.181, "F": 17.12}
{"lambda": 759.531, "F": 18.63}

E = 66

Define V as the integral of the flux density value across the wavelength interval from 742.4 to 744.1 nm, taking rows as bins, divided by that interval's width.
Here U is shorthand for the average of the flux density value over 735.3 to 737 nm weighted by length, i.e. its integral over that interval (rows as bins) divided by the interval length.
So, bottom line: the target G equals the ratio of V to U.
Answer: 1.1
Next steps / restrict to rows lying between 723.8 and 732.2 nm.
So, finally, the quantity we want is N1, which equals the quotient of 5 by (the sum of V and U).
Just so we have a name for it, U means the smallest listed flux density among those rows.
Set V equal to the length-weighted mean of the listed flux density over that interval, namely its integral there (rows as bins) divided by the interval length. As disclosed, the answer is 0.189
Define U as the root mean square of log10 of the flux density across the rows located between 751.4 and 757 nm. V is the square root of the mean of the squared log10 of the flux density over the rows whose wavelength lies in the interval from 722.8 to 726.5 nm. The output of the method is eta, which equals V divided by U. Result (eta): 0.85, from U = 1.29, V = 1.10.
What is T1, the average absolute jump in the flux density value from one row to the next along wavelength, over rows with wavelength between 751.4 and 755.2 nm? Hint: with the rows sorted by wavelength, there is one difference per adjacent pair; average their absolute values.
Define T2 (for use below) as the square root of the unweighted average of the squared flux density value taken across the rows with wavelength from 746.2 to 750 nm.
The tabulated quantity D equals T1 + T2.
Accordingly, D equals 18.9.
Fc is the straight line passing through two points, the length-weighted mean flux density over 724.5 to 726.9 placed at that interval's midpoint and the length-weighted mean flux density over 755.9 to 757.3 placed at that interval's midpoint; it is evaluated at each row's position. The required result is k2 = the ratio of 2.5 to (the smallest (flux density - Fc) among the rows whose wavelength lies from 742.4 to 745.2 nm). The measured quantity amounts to 6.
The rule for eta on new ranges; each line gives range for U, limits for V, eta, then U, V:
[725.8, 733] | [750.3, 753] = 1.10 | 1.17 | 1.28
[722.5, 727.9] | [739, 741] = 1.13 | 1.11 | 1.25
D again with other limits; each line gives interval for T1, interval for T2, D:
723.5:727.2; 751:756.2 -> 19.7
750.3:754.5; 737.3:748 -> 18.4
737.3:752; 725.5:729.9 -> 14.4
